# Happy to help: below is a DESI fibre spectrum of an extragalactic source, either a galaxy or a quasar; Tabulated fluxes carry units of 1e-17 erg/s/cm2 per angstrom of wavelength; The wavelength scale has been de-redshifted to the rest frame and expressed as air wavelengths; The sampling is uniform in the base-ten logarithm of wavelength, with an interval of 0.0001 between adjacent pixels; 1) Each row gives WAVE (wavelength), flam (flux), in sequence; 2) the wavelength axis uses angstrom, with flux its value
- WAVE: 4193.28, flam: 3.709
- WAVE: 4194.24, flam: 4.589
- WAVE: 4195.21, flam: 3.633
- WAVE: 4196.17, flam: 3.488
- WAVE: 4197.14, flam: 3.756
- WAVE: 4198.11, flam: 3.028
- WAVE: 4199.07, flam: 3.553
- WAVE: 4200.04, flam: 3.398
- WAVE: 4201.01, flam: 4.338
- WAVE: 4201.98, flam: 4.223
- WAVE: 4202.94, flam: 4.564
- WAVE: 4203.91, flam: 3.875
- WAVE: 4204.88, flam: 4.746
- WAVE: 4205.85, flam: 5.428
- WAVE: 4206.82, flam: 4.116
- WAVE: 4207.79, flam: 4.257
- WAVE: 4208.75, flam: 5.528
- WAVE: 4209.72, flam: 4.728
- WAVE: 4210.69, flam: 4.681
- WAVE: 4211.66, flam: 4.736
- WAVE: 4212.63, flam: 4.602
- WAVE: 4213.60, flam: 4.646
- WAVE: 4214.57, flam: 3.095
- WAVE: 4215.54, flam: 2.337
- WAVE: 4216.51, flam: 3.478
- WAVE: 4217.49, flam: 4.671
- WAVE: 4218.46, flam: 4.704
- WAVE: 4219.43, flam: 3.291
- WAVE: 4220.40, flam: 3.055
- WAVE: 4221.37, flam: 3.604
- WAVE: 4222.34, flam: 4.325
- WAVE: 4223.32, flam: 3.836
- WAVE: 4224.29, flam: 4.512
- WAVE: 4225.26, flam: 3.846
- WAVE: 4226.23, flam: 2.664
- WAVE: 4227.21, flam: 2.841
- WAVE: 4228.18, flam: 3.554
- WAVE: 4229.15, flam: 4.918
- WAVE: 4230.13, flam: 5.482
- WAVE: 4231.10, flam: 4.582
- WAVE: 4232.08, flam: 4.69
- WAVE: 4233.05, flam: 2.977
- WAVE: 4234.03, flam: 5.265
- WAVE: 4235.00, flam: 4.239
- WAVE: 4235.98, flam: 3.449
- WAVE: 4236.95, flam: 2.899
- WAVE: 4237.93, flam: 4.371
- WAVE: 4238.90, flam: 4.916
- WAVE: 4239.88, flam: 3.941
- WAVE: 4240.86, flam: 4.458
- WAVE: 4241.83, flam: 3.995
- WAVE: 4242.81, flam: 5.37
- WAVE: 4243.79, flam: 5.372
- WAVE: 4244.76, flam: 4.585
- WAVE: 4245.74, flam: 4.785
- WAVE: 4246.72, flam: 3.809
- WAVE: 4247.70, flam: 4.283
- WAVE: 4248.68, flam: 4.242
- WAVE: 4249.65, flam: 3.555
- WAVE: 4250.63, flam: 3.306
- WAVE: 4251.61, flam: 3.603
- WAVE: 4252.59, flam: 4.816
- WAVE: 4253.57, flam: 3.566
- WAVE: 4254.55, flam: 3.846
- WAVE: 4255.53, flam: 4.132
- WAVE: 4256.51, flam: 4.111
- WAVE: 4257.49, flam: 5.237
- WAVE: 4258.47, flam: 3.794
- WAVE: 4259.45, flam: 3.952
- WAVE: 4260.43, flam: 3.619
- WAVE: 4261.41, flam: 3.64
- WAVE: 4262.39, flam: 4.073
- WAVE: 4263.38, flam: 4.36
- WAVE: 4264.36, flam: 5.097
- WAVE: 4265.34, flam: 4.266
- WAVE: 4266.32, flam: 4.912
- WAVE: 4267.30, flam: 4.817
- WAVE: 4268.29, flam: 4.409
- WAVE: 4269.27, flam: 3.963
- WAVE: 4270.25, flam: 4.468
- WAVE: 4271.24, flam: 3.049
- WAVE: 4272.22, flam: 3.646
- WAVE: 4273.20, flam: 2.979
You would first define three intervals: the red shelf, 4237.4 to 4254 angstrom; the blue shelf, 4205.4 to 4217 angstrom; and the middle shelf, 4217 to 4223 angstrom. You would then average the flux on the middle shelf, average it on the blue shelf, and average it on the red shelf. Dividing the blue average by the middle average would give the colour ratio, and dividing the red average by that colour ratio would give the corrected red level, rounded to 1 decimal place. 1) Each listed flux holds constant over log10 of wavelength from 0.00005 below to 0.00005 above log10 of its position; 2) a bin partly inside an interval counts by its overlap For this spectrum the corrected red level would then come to 3.9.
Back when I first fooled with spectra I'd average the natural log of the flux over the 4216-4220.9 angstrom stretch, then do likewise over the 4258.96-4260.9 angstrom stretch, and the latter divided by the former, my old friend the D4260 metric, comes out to 1.00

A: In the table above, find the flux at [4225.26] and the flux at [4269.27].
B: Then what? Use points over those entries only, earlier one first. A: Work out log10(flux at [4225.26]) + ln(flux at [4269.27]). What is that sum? 1.96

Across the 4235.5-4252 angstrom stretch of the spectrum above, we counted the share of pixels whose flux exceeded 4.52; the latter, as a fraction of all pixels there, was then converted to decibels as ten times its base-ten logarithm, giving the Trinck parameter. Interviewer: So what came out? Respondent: -5.3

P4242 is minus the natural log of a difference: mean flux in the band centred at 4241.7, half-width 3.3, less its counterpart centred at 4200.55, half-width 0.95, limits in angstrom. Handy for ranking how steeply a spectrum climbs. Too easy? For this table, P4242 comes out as 0.2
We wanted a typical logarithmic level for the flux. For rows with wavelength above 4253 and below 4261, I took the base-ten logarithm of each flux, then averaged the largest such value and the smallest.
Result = 0.64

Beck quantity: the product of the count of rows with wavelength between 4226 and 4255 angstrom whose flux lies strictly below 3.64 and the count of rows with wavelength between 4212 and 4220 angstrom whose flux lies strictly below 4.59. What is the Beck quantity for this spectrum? 40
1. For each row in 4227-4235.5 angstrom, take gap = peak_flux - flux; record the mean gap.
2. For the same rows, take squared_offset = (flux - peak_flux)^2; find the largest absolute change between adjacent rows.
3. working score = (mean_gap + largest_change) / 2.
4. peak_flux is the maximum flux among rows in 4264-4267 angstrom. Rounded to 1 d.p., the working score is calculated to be 2.6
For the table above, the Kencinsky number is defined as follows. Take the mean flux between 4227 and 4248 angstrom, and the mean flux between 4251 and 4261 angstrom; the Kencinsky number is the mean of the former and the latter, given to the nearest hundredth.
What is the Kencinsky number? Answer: 4.19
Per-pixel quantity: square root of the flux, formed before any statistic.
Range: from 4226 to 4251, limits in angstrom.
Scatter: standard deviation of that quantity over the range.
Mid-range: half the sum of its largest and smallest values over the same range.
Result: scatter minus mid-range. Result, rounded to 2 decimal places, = -1.78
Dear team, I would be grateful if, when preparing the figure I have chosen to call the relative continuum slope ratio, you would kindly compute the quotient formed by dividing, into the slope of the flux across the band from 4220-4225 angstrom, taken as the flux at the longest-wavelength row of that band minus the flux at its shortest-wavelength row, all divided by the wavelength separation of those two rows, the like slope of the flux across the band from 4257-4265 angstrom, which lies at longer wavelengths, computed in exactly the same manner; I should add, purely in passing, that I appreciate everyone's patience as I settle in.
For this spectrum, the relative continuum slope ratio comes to -18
